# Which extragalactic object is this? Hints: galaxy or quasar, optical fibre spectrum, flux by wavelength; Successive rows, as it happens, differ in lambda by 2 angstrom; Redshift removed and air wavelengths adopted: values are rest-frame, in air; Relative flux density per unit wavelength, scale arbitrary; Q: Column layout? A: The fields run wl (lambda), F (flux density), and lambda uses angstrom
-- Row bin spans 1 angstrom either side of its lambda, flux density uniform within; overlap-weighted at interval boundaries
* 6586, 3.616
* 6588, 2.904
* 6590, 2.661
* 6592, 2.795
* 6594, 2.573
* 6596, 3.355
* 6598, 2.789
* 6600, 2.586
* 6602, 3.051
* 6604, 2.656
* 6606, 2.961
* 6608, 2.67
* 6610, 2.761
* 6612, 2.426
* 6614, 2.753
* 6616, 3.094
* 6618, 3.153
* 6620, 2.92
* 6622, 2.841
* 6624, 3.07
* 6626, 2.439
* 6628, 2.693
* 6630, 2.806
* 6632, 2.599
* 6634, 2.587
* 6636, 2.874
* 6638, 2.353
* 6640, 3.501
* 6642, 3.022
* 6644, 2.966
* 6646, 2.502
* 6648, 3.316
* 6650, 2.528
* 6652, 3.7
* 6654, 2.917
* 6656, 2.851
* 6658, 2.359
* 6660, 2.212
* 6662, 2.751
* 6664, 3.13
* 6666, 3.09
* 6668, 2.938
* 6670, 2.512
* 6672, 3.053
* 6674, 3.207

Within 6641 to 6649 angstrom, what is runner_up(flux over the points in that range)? 3.022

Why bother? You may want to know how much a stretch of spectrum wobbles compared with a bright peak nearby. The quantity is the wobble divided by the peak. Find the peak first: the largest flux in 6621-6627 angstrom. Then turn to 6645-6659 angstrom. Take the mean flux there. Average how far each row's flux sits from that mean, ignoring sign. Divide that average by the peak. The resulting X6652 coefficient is 0.12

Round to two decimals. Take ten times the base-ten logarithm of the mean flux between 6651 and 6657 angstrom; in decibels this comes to 4.99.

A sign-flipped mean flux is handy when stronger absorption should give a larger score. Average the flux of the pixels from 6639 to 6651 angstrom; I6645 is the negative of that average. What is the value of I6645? -2.97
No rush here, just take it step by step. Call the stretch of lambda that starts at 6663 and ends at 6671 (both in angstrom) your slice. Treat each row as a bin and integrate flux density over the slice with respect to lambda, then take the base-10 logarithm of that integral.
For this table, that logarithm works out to 1.368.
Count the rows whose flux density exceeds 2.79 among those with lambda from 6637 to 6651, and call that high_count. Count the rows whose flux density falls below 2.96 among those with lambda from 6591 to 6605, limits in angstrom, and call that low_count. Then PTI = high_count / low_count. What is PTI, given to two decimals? 0.80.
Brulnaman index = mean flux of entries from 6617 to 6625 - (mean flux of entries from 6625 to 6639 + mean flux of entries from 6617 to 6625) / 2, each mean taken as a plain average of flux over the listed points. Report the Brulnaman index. 0.19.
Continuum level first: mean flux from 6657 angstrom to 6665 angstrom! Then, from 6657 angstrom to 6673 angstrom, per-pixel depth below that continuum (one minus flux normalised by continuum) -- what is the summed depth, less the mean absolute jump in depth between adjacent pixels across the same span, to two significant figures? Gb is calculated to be -0.56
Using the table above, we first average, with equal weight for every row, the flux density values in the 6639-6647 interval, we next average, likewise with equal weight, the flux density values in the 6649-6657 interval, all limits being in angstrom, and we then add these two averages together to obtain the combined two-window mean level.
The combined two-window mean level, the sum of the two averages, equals 6.00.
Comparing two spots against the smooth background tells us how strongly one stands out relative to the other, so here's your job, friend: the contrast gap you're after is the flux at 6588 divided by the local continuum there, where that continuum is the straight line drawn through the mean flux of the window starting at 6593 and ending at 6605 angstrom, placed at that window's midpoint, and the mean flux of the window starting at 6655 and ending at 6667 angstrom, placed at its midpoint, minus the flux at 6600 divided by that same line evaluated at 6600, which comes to 0.11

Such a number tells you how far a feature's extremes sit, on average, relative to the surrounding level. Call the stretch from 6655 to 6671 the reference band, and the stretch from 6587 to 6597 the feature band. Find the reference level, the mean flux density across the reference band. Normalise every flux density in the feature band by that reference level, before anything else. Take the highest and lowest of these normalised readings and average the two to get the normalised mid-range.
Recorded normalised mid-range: 1.09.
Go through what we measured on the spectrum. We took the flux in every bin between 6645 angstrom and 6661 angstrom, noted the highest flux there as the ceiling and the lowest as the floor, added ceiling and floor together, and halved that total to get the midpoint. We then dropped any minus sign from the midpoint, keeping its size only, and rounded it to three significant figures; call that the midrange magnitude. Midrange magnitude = 2.96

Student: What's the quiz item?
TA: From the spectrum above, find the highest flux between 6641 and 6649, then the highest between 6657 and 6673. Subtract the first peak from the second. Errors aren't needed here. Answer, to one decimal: -0.2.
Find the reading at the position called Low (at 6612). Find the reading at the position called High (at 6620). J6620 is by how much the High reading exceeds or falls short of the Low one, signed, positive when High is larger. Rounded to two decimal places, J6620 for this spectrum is 0.49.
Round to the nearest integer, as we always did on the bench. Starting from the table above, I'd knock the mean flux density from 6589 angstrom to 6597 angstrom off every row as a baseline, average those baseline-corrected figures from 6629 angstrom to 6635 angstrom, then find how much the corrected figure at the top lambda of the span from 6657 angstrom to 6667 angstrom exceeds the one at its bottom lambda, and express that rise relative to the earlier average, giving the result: -4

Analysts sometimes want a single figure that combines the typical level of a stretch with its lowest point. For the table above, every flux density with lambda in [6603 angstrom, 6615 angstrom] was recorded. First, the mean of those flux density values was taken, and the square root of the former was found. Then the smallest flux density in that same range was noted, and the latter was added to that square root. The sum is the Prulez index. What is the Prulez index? 4.07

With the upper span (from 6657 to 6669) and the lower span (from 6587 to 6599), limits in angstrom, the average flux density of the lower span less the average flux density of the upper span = 0.10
